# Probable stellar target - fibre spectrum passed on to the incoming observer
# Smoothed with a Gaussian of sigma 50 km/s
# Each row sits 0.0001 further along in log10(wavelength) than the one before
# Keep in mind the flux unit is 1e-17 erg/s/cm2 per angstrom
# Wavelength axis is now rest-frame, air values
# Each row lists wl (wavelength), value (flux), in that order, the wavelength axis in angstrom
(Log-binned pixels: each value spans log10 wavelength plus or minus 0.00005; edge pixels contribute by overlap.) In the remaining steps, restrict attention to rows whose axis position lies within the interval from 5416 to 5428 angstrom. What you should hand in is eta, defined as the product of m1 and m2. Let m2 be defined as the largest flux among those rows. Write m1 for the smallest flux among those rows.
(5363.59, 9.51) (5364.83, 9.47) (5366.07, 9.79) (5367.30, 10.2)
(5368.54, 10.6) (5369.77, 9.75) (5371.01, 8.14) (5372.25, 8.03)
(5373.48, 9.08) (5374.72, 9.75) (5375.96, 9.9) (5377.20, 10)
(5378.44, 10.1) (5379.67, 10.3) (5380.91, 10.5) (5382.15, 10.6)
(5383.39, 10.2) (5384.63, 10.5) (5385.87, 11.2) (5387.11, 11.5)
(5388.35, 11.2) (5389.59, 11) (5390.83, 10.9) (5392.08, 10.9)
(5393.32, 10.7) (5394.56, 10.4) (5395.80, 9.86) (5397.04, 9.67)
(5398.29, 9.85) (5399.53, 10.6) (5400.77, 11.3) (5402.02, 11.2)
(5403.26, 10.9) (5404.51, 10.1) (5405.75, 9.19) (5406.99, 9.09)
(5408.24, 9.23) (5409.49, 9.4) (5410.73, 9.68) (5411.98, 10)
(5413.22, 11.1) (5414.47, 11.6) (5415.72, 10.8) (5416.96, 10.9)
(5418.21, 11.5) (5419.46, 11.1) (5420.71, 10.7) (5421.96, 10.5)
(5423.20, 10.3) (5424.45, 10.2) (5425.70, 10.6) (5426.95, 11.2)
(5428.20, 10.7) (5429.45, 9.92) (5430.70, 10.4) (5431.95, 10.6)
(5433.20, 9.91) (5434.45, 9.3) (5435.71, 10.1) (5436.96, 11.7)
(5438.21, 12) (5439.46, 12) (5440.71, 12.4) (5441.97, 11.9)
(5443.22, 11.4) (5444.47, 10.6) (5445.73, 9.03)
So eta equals 117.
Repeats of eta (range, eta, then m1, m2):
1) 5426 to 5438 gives 109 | 9.3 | 11.7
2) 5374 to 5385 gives 103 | 9.75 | 10.6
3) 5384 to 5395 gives 120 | 10.4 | 11.5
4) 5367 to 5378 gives 85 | 8.03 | 10.6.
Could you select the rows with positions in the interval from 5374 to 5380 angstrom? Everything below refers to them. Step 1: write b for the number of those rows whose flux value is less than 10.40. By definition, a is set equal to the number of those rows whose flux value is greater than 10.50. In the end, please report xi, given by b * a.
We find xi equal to 0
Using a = 0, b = 5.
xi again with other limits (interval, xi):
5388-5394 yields 0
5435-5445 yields 7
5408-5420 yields 24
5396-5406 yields 16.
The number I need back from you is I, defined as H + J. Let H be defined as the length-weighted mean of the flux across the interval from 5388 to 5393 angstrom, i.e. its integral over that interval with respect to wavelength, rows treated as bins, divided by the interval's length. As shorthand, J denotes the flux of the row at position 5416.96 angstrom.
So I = 21.9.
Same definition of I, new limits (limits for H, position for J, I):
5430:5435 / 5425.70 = 20.7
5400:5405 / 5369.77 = 20.6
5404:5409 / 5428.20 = 20.1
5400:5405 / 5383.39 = 21.1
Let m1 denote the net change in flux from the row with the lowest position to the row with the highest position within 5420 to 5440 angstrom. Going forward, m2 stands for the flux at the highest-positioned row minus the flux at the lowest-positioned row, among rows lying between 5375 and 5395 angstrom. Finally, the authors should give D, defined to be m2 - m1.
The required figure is -0.8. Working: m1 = 1.3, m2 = 0.5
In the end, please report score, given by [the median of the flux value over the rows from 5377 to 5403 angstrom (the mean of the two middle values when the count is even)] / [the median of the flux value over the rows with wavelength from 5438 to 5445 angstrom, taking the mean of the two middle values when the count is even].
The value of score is 0.89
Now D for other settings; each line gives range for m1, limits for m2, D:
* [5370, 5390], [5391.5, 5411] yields -4.1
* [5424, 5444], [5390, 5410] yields -2.7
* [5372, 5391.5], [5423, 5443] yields -1.3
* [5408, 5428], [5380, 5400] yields -1.9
